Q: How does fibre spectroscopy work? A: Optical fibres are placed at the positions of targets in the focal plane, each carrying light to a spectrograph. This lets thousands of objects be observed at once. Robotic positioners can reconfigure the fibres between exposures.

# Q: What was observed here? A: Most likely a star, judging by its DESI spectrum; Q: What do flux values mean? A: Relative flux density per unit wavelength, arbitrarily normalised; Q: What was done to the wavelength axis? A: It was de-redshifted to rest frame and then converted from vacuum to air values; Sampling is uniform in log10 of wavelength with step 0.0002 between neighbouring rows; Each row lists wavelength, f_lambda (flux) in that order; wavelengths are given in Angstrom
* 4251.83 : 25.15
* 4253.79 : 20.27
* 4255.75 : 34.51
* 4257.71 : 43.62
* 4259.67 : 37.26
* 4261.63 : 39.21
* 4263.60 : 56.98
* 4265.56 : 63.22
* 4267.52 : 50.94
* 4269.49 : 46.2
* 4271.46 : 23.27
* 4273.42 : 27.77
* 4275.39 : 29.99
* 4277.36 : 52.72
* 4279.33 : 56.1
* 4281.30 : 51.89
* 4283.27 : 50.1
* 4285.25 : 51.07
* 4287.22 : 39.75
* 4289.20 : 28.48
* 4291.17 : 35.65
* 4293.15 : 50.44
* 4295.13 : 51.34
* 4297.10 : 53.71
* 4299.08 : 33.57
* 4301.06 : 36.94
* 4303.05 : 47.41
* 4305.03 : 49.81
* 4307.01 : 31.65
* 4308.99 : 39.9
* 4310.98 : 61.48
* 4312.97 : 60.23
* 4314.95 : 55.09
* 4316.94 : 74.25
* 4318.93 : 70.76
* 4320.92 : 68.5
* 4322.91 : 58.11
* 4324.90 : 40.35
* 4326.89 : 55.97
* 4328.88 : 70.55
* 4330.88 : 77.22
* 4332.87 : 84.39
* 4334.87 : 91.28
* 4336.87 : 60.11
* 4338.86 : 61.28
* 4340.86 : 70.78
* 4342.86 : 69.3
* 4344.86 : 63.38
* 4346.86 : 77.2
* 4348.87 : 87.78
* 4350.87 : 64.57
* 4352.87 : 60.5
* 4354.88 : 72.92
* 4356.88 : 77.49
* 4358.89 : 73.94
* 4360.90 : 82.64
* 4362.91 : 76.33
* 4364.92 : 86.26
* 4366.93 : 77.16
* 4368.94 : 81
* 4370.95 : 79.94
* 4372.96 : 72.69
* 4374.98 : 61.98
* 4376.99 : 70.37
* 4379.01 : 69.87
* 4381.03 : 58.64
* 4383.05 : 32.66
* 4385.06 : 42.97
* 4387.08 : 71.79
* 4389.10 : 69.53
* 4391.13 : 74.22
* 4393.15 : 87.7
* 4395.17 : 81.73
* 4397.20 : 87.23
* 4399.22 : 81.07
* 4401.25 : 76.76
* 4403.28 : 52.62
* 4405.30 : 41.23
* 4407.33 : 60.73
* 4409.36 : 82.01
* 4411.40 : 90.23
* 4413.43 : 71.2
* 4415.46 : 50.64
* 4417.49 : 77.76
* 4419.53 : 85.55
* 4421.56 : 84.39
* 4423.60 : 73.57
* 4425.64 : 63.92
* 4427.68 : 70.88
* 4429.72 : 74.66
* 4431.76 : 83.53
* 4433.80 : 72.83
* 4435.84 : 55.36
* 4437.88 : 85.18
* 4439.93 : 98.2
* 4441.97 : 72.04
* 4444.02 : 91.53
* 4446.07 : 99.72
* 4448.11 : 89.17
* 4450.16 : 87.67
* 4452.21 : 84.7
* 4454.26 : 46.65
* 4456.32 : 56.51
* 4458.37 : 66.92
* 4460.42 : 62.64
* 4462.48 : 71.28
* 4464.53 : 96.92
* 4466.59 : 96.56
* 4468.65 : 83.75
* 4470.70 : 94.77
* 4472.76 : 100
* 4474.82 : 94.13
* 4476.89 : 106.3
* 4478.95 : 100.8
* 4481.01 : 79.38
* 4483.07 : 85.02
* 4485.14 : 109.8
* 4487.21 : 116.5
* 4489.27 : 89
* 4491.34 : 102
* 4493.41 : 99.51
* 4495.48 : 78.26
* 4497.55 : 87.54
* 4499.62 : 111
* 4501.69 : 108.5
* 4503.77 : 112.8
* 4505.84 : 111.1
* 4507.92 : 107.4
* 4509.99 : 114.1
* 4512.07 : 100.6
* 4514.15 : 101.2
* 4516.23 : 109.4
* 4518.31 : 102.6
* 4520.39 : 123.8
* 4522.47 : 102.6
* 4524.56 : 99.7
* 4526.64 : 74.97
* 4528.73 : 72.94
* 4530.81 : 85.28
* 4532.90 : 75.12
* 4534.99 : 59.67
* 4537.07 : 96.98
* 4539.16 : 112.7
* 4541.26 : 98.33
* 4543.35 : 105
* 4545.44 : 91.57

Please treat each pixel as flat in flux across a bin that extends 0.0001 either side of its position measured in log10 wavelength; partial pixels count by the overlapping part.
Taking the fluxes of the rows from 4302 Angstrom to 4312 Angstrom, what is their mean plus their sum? 276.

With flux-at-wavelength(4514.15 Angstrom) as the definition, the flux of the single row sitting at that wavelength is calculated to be 101.2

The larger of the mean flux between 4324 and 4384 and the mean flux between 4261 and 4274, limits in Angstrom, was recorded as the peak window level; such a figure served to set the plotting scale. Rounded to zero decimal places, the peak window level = 70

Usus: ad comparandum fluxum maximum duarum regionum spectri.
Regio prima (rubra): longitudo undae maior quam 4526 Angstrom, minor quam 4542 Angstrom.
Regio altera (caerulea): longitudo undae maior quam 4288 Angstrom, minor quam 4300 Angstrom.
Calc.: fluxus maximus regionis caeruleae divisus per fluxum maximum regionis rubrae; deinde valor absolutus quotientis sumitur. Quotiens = 0.48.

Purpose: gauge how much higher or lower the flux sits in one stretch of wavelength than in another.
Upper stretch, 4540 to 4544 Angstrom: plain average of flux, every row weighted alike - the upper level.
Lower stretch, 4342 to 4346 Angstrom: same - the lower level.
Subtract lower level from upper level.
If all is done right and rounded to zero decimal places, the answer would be 35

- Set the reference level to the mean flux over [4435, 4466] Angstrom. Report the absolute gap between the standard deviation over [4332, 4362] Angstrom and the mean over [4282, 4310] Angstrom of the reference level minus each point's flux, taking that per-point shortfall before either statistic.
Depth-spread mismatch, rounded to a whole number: 25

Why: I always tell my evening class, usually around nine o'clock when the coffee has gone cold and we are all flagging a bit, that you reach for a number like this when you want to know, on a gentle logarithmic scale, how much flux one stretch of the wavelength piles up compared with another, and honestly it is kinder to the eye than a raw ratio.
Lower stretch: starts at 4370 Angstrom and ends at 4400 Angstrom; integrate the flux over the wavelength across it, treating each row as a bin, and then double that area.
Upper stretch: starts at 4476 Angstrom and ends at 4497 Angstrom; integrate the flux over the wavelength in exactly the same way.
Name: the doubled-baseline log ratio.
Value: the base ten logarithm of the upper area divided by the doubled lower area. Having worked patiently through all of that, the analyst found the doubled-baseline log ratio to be -0.3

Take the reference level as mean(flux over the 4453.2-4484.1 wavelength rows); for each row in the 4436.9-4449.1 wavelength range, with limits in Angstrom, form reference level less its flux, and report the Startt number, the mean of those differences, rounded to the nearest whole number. -7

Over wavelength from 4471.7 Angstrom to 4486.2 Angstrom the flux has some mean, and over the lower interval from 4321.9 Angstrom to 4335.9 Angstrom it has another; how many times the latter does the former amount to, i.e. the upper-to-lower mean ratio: 1.41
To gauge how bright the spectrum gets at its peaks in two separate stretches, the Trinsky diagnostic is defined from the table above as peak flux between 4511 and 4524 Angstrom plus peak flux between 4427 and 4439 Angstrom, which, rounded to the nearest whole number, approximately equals 209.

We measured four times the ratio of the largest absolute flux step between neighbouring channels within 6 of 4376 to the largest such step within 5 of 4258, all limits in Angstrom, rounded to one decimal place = 3.2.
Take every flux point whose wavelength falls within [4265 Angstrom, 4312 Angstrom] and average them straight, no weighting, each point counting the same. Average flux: 44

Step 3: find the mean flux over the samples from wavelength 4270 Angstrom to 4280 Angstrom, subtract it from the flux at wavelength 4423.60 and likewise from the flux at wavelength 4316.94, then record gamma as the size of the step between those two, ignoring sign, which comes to 1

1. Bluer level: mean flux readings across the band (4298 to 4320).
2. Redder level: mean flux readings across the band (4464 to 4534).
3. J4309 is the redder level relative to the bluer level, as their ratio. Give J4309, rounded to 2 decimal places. 1.92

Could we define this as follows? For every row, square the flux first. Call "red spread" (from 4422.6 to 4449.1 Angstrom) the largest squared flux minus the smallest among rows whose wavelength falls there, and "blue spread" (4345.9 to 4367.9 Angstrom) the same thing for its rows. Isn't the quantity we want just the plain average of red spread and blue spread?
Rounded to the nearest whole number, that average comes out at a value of 5462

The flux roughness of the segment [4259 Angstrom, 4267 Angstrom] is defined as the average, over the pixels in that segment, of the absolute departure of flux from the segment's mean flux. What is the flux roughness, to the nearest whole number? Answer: 11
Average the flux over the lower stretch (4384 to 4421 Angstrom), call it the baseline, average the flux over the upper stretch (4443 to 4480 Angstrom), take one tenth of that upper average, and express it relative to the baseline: 0.12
